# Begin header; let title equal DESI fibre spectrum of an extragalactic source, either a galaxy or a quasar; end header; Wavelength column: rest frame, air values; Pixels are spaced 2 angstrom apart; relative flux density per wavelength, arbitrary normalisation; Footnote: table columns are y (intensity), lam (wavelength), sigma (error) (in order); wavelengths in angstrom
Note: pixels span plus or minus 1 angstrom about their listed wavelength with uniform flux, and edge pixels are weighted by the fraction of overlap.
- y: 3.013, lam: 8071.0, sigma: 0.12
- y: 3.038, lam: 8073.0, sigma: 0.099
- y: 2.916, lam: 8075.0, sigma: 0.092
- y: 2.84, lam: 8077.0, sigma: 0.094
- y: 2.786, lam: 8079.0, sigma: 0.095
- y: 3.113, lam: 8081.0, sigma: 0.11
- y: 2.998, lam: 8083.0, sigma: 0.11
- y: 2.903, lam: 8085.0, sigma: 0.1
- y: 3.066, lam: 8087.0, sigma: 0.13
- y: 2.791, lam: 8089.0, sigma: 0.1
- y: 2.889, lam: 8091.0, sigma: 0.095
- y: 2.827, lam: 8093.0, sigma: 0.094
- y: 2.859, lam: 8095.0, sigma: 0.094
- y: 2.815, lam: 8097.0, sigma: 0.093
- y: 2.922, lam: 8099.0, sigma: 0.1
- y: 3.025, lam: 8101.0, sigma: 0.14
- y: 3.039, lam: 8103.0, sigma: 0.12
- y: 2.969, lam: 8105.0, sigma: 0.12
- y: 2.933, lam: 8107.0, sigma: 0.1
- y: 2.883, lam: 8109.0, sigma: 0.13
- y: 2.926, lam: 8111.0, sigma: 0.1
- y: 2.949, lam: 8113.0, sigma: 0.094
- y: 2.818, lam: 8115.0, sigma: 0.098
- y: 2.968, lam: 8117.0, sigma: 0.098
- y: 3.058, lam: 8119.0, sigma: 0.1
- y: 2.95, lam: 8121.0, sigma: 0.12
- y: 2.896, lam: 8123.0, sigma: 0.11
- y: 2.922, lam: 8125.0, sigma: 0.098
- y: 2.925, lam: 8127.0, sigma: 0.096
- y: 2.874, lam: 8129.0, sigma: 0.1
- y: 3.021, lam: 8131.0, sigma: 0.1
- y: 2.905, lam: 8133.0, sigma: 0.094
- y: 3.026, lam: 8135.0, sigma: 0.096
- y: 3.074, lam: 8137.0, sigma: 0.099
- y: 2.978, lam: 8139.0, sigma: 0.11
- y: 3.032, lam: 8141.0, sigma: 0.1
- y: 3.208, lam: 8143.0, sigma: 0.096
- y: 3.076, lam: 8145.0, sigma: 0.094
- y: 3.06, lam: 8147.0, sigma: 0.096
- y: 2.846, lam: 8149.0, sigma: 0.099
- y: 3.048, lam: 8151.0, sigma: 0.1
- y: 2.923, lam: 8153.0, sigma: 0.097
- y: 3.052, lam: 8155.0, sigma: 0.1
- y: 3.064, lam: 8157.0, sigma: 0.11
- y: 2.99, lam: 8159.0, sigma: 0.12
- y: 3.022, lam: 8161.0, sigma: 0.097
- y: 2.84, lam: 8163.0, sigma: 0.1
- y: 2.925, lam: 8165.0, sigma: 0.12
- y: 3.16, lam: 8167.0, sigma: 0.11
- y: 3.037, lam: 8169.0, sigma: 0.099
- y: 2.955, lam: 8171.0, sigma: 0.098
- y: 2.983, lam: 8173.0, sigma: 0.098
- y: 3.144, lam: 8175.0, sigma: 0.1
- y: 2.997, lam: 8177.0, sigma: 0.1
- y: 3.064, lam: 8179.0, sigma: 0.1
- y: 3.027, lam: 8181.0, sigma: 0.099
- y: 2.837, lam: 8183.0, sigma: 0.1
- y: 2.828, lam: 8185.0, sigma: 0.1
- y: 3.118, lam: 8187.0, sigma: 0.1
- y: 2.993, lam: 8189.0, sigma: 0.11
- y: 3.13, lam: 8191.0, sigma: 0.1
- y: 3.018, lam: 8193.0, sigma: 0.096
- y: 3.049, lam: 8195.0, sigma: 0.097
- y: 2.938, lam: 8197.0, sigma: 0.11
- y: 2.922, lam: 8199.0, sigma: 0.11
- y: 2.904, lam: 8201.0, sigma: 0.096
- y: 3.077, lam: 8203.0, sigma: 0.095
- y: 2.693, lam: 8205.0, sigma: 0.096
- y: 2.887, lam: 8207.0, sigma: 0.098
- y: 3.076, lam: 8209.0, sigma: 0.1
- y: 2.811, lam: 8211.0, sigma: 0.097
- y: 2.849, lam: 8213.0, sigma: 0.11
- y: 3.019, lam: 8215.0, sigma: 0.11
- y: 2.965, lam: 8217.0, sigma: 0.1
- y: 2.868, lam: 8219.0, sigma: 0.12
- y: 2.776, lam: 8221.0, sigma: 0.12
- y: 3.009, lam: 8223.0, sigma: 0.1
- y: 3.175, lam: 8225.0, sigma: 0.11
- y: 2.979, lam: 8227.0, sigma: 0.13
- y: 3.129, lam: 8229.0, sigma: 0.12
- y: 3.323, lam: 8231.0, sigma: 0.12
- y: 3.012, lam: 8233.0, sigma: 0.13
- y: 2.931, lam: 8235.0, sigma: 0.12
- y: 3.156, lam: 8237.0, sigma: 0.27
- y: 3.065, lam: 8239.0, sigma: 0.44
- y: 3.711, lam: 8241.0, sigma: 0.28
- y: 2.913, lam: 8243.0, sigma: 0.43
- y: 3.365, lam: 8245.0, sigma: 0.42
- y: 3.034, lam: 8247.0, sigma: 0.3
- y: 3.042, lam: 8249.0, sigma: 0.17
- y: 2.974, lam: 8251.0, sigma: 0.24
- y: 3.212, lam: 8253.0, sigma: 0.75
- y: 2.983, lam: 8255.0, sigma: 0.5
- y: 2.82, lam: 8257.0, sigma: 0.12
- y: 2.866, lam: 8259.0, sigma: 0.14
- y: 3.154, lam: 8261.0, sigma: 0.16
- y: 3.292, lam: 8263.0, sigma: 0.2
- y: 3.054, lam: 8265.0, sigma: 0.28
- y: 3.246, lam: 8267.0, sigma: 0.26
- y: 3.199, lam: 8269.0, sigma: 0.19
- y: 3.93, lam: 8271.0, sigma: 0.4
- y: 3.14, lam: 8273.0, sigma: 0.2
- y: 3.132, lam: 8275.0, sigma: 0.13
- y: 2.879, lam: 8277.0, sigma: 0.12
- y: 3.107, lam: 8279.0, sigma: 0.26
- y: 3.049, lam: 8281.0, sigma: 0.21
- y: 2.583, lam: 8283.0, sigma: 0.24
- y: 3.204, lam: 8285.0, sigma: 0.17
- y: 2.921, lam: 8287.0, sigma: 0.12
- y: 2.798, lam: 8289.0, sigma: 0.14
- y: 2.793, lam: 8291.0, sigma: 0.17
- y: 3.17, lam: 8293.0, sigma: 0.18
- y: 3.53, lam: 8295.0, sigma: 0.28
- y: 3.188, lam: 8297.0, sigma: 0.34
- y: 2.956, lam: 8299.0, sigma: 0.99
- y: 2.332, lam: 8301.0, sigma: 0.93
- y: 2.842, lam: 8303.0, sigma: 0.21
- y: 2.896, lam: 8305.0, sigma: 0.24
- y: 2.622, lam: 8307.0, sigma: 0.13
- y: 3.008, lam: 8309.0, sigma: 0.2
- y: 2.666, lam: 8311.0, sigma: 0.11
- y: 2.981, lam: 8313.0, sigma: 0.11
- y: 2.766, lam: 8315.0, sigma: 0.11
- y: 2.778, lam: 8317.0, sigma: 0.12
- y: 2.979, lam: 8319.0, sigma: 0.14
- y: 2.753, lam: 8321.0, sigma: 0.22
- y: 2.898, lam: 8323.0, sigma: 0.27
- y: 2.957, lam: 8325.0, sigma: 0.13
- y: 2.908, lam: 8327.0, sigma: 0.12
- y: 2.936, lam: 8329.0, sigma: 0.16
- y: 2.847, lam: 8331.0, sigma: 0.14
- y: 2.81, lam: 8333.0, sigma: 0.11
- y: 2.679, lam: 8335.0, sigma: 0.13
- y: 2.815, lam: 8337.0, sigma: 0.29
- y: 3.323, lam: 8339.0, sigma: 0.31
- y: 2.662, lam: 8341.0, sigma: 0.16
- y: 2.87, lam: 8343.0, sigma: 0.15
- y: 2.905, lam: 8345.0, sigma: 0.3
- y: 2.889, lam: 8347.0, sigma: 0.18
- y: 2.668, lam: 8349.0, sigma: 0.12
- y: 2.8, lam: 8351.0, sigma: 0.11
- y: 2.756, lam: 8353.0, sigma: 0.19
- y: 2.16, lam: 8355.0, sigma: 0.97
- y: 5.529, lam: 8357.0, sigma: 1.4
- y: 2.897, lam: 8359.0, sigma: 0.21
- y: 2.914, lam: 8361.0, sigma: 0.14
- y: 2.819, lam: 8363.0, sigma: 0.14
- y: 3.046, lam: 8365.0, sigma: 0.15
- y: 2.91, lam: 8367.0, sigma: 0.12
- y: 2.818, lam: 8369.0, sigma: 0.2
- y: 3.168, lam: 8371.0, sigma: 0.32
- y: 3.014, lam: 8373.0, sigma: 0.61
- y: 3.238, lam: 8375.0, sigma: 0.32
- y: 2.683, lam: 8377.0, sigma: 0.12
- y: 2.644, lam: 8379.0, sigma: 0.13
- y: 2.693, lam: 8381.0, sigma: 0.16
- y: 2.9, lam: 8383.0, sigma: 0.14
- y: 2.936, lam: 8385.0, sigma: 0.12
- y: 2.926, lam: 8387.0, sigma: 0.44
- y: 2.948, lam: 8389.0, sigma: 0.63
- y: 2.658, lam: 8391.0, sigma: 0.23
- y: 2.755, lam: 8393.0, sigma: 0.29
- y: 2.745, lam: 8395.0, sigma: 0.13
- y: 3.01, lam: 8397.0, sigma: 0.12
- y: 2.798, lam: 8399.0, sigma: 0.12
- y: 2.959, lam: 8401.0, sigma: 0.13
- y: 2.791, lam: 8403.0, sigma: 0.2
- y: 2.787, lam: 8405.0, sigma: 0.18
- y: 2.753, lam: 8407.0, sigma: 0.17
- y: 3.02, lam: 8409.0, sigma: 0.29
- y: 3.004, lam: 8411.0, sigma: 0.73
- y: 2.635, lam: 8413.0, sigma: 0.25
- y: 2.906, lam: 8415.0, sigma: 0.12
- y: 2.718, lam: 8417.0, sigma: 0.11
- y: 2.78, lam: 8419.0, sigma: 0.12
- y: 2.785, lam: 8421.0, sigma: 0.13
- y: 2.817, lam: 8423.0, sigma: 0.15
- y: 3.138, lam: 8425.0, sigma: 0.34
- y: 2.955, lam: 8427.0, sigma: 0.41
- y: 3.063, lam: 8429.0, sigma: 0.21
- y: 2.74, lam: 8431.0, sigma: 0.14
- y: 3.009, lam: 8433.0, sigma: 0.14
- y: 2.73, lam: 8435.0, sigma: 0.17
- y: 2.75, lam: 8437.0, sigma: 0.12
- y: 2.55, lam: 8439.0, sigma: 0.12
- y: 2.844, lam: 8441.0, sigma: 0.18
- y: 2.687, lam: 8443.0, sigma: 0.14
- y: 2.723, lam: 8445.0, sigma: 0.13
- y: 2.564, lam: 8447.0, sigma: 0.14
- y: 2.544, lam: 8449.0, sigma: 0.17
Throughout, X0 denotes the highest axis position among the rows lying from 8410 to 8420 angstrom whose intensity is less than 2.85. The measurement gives 8419.0 angstrom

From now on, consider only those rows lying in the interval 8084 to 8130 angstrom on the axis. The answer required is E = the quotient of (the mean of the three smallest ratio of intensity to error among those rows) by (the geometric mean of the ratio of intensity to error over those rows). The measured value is 0.81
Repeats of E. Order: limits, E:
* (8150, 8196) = 0.86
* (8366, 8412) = 0.34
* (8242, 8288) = 0.42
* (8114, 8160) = 0.86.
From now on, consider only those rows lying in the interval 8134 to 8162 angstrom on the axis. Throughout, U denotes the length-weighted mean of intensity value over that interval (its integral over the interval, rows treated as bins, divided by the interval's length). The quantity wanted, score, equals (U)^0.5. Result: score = 1.74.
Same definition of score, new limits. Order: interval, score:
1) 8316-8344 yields 1.69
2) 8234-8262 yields 1.76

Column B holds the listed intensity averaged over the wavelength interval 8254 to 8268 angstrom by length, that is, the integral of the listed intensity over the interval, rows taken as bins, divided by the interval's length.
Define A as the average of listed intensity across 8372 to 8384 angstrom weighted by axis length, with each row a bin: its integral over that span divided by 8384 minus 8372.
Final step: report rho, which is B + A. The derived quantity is 5.92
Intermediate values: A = 2.86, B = 3.06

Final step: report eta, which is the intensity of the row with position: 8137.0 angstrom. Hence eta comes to 3.074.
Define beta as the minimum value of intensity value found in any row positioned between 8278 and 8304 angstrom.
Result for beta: 2.332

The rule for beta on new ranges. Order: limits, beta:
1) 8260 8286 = 2.583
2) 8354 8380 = 2.16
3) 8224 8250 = 2.913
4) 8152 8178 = 2.84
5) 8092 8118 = 2.815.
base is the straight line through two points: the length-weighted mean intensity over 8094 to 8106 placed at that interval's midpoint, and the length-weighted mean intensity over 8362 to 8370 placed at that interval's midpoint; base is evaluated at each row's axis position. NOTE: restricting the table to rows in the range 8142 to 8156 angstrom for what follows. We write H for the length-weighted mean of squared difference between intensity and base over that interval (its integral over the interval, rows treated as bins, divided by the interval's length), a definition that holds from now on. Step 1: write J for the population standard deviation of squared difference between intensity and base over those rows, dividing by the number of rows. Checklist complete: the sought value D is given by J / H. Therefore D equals 1.09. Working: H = 0.021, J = 0.023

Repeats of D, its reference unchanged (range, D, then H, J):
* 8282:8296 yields 1.29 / 0.096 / 0.124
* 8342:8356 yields 2.07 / 0.091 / 0.187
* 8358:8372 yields 1.59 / 0.015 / 0.025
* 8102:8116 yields 1.30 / 0.004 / 0.005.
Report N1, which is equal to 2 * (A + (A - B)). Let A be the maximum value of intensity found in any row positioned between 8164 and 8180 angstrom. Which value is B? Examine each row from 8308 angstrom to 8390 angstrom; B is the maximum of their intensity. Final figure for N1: 1.6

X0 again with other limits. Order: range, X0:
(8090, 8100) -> 8097.0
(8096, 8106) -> 8097.0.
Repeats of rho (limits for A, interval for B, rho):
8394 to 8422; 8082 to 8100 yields 5.73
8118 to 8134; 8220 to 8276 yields 6.07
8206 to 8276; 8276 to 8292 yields 6.01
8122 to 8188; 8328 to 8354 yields 5.84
